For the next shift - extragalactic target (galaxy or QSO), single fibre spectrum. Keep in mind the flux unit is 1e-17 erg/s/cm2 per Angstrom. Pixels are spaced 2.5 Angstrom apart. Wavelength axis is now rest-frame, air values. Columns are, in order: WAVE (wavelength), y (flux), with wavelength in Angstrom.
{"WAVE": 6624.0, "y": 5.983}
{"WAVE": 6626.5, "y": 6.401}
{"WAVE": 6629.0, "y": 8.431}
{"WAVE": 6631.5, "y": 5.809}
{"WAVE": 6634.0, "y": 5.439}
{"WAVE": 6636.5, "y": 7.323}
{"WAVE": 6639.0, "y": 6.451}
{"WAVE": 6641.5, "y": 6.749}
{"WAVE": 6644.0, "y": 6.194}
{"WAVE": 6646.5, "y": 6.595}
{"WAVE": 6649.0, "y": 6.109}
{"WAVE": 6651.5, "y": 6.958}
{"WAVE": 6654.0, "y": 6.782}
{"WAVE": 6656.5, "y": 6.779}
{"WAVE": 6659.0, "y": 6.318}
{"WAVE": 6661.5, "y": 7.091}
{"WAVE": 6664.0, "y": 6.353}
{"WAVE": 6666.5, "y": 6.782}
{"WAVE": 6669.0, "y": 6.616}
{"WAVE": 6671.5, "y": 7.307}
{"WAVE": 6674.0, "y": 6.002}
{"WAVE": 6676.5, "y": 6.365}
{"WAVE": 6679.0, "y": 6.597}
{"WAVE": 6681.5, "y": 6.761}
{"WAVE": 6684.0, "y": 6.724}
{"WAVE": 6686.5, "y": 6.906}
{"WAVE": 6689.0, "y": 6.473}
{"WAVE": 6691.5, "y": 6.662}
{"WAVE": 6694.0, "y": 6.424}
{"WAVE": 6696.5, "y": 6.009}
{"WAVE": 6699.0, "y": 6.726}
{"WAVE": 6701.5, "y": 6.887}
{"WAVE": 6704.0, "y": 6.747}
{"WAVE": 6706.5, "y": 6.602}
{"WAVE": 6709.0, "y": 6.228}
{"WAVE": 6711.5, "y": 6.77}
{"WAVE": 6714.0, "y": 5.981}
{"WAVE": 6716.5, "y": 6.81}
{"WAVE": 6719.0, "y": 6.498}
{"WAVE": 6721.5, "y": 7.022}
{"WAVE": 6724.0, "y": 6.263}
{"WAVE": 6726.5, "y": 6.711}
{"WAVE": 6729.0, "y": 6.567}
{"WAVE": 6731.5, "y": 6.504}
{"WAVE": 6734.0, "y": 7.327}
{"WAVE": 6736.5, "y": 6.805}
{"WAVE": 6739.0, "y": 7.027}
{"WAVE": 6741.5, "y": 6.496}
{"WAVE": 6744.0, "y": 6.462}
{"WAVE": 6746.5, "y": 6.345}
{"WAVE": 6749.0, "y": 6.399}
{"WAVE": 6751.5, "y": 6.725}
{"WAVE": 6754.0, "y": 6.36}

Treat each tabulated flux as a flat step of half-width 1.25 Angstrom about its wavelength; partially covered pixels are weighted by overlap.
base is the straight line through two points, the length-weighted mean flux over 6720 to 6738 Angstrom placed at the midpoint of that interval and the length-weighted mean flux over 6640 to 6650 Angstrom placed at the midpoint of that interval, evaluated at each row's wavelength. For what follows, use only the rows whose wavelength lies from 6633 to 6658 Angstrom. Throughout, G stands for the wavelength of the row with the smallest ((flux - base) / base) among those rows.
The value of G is 6634.0 Angstrom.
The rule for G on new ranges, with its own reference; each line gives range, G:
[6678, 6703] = 6696.5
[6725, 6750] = 6746.5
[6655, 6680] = 6674.0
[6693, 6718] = 6714.0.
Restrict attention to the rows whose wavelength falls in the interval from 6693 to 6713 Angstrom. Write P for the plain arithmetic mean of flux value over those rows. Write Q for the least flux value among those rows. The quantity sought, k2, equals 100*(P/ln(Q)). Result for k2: 365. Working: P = 6.55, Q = 6.009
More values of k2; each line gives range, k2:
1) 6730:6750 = 361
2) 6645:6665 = 366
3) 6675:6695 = 357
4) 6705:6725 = 365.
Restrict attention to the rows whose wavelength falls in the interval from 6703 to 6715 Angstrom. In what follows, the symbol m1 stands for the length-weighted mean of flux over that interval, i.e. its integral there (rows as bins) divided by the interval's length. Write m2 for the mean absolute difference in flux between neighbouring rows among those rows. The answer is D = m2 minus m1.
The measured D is -6.0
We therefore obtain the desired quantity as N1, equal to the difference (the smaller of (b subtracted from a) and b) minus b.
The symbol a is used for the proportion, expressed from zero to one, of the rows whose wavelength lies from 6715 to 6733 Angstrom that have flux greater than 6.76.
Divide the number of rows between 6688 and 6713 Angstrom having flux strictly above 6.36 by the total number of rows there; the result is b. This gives -1.3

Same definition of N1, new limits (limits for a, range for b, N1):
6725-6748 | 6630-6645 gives -0.7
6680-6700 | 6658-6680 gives -1.1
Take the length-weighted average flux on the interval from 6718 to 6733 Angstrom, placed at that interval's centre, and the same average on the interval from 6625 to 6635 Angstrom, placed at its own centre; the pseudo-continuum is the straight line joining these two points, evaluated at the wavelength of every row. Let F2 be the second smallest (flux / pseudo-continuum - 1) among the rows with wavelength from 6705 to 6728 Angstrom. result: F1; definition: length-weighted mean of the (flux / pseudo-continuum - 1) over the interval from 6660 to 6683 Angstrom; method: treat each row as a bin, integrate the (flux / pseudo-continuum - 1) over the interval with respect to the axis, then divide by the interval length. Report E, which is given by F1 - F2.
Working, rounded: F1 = 0.013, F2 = -0.056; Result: 0.068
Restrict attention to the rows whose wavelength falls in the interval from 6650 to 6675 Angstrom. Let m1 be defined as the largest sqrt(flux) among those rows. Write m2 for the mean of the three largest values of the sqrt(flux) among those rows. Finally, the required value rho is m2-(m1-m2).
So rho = 2.633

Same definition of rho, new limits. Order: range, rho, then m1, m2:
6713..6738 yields 2.604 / 2.71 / 2.66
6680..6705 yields 2.607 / 2.63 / 2.62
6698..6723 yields 2.606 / 2.65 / 2.63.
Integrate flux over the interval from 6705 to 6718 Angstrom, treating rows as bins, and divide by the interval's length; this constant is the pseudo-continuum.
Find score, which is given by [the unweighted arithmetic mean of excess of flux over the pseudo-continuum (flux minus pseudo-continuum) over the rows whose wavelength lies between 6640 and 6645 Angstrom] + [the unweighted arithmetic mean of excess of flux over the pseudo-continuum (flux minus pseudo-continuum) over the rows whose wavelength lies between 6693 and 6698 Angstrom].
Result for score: -0.3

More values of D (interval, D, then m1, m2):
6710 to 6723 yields -6.0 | 6.60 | 0.61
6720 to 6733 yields -6.3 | 6.62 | 0.35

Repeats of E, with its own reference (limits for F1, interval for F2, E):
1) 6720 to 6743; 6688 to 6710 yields 0.075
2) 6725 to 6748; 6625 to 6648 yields 0.122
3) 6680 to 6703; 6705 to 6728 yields 0.062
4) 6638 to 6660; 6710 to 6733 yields 0.053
